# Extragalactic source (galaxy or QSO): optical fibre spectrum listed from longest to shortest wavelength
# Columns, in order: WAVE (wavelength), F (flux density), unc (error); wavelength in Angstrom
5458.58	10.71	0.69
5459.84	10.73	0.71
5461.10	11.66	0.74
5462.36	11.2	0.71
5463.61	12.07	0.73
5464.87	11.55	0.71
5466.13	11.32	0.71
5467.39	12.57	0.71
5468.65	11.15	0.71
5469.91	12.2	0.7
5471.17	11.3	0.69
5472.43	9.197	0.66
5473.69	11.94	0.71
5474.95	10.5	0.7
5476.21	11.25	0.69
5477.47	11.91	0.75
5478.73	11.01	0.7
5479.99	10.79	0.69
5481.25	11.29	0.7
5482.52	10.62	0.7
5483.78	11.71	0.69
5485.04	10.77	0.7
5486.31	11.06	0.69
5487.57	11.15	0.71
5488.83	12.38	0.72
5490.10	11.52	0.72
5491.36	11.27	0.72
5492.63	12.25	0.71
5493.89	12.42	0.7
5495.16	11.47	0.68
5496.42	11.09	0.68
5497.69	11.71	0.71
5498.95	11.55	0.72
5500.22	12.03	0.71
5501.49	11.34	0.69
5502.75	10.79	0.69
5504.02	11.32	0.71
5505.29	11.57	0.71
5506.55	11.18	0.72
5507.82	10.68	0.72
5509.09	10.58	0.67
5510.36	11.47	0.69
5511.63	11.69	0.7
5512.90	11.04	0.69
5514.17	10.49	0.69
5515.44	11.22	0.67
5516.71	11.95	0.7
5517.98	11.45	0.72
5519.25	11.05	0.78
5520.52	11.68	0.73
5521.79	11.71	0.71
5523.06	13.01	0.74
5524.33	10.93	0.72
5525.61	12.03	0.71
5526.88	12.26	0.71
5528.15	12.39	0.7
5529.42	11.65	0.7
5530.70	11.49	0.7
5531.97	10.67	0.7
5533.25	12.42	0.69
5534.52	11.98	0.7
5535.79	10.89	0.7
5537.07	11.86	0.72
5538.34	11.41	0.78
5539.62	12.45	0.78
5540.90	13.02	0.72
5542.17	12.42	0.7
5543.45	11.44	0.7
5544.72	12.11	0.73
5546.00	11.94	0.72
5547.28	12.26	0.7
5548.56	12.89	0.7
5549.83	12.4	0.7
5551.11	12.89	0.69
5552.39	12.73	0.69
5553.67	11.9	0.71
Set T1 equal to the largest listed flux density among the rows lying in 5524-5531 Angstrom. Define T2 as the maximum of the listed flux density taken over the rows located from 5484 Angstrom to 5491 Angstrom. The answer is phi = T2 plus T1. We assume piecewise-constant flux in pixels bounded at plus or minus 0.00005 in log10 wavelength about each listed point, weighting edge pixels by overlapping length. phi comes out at 24.77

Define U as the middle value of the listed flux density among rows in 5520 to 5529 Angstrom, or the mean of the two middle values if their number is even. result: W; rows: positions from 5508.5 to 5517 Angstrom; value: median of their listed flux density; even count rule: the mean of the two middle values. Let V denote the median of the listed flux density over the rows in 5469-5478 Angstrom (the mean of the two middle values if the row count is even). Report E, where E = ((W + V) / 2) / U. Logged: 0.94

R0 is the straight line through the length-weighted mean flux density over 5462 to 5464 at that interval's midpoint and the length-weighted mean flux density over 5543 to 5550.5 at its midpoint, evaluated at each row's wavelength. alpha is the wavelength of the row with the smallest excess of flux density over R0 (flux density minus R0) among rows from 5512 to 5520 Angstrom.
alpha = 5514.17 Angstrom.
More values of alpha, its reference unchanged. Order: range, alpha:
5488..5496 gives 5491.36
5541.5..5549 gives 5543.45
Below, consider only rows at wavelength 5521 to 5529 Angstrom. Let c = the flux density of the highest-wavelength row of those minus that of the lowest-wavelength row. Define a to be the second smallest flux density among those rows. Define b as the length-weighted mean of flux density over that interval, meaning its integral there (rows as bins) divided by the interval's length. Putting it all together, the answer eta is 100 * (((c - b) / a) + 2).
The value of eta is 103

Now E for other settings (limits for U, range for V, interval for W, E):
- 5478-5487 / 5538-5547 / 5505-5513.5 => 1.06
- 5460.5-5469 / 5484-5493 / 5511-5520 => 0.97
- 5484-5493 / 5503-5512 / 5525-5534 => 1.04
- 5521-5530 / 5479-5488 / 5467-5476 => 0.93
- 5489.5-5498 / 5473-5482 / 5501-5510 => 0.97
